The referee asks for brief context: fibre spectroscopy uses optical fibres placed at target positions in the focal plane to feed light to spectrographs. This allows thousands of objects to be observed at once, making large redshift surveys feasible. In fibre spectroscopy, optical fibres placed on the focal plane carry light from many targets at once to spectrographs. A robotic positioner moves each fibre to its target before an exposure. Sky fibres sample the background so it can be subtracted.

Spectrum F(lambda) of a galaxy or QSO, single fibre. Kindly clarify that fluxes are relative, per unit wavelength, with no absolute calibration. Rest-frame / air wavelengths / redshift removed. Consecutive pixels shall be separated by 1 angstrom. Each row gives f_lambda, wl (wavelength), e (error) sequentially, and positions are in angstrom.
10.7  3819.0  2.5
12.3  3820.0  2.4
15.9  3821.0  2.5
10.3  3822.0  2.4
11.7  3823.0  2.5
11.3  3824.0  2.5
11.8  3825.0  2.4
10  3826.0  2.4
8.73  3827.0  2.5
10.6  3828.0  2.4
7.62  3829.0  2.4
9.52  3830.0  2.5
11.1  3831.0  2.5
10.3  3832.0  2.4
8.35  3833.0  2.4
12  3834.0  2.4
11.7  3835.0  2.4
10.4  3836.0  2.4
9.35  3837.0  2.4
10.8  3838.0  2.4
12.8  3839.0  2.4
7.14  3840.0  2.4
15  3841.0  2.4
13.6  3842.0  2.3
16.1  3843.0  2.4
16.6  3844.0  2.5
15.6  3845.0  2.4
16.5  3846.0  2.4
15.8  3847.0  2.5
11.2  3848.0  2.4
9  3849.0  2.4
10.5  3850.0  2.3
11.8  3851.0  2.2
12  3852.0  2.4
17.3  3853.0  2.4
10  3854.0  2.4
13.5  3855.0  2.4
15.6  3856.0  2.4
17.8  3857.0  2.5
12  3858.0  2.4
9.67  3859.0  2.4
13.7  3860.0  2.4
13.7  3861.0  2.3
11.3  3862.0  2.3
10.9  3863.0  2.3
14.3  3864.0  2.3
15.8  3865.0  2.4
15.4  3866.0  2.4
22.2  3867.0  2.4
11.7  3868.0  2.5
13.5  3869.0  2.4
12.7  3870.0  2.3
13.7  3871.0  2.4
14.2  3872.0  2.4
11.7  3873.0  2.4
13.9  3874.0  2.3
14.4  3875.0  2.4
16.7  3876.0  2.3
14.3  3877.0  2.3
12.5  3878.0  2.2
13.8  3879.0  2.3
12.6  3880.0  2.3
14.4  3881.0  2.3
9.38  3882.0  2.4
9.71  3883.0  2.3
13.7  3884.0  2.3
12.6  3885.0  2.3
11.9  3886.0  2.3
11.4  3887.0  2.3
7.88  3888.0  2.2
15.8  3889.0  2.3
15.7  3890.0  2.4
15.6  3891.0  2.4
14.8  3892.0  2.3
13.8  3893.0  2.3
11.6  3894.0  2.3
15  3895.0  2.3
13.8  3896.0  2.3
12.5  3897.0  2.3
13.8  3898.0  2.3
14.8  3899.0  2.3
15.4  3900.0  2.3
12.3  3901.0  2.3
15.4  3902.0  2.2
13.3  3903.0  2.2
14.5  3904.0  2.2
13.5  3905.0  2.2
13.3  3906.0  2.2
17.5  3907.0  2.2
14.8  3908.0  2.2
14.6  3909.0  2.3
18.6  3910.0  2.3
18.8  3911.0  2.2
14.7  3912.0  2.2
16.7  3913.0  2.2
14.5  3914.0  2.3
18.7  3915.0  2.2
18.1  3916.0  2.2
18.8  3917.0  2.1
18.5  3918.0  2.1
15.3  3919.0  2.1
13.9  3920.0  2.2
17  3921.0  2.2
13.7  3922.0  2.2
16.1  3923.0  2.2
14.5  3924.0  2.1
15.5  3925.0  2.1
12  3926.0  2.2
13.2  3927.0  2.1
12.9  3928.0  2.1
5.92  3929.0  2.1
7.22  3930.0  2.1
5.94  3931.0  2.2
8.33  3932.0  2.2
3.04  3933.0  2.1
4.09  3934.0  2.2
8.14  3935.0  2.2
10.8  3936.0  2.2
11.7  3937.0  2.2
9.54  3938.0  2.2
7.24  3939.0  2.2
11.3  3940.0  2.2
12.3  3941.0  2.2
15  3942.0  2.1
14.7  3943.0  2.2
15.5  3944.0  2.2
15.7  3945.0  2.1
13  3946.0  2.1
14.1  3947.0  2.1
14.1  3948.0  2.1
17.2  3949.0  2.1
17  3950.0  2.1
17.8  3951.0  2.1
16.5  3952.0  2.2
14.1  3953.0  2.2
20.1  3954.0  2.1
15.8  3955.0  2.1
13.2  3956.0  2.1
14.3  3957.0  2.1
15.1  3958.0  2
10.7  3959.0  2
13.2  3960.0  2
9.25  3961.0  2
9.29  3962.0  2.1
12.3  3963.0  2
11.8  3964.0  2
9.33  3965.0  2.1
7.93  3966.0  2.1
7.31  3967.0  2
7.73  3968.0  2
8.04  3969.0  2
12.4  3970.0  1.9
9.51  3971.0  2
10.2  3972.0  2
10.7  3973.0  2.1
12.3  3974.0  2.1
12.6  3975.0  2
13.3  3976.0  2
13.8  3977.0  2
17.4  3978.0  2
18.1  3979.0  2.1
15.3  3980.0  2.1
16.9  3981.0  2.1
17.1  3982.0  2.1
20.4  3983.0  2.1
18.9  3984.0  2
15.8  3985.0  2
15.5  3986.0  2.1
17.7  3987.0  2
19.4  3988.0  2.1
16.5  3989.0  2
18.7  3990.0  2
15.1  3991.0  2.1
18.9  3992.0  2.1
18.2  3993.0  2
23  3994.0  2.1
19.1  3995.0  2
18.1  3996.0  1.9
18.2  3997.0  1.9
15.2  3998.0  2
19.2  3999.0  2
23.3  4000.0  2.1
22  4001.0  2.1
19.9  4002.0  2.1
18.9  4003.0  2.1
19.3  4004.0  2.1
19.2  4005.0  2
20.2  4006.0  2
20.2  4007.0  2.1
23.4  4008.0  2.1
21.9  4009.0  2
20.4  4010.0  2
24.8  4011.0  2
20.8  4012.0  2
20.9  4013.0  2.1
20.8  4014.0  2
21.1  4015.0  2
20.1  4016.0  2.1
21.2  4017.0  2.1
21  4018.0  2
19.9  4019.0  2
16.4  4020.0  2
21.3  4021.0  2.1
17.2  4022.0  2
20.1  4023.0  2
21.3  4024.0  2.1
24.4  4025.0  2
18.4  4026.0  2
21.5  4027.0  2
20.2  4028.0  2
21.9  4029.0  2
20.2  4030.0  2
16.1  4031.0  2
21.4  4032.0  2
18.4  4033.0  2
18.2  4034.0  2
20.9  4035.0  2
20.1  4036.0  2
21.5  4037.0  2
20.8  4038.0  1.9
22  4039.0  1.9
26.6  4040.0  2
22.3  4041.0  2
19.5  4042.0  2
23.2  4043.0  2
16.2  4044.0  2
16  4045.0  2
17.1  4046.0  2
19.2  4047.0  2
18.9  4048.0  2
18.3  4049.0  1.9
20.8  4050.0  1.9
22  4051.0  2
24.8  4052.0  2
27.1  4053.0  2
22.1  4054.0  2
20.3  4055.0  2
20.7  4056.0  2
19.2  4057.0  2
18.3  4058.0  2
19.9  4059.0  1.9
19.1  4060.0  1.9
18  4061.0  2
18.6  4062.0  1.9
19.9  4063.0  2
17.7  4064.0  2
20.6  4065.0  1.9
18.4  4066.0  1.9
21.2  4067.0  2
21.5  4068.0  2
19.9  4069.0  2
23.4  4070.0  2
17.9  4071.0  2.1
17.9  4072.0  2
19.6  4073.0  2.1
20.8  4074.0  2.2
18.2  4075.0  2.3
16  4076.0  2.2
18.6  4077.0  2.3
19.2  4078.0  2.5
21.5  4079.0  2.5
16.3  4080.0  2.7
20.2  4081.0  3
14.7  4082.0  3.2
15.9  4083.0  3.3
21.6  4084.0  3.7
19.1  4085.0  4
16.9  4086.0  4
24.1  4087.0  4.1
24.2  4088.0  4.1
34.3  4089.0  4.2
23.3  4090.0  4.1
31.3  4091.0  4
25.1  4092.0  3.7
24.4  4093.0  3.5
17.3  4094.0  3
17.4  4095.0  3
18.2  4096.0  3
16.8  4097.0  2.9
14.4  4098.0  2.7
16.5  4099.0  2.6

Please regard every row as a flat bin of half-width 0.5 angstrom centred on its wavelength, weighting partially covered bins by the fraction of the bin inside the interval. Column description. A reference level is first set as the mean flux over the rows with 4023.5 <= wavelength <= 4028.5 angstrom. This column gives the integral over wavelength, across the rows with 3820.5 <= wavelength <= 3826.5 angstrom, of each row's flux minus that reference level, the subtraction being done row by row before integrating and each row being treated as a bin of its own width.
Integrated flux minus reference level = -56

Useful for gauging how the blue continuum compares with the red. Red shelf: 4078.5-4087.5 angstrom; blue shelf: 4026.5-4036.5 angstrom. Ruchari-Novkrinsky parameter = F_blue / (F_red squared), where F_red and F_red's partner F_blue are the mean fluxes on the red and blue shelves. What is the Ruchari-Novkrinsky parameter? 0.056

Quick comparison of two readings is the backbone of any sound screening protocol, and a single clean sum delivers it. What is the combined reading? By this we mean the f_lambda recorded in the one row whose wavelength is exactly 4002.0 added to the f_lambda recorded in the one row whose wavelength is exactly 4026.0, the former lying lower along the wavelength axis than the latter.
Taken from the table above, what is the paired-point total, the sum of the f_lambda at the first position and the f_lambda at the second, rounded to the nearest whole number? 38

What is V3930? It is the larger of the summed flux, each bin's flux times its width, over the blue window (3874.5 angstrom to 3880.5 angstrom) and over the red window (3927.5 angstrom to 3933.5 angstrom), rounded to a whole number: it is 84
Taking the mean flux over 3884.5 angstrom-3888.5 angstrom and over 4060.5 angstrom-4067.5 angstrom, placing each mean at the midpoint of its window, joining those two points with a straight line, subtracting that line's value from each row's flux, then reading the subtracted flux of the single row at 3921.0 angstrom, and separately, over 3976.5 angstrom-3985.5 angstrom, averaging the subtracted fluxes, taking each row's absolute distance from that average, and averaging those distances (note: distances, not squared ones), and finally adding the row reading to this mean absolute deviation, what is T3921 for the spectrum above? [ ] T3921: 5.9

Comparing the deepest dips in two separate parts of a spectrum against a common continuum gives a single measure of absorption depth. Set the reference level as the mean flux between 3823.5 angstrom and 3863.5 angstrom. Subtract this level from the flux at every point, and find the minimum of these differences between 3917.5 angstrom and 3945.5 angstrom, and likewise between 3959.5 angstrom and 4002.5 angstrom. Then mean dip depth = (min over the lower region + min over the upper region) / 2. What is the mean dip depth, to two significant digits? -6.9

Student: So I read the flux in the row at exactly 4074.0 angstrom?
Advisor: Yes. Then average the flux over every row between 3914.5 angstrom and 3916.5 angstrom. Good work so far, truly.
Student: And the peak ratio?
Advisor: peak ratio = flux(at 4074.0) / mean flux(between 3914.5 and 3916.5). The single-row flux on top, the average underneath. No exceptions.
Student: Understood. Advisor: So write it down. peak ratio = 1.13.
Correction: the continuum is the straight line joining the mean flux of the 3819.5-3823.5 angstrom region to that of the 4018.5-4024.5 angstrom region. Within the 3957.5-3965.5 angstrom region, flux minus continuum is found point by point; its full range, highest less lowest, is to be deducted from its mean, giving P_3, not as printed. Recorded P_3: -12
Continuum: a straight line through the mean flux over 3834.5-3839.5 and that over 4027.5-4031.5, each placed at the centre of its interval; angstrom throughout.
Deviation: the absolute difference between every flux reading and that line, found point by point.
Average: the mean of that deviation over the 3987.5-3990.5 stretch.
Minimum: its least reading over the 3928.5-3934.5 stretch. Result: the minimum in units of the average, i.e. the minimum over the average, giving 5.5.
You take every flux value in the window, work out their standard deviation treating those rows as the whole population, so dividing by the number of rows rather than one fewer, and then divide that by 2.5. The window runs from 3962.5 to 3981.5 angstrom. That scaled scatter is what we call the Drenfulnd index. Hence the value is 1.3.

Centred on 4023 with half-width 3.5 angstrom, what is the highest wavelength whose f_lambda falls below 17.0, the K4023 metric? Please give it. 4020.0 angstrom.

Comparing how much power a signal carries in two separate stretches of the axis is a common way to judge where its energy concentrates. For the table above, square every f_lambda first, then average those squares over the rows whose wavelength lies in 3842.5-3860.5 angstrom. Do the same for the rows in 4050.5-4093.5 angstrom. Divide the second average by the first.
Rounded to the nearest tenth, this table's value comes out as 2.3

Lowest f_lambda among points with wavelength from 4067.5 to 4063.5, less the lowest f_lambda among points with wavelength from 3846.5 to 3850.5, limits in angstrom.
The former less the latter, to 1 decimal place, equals 8.7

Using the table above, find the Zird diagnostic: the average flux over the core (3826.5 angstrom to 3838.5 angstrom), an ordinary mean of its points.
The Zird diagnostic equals 10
